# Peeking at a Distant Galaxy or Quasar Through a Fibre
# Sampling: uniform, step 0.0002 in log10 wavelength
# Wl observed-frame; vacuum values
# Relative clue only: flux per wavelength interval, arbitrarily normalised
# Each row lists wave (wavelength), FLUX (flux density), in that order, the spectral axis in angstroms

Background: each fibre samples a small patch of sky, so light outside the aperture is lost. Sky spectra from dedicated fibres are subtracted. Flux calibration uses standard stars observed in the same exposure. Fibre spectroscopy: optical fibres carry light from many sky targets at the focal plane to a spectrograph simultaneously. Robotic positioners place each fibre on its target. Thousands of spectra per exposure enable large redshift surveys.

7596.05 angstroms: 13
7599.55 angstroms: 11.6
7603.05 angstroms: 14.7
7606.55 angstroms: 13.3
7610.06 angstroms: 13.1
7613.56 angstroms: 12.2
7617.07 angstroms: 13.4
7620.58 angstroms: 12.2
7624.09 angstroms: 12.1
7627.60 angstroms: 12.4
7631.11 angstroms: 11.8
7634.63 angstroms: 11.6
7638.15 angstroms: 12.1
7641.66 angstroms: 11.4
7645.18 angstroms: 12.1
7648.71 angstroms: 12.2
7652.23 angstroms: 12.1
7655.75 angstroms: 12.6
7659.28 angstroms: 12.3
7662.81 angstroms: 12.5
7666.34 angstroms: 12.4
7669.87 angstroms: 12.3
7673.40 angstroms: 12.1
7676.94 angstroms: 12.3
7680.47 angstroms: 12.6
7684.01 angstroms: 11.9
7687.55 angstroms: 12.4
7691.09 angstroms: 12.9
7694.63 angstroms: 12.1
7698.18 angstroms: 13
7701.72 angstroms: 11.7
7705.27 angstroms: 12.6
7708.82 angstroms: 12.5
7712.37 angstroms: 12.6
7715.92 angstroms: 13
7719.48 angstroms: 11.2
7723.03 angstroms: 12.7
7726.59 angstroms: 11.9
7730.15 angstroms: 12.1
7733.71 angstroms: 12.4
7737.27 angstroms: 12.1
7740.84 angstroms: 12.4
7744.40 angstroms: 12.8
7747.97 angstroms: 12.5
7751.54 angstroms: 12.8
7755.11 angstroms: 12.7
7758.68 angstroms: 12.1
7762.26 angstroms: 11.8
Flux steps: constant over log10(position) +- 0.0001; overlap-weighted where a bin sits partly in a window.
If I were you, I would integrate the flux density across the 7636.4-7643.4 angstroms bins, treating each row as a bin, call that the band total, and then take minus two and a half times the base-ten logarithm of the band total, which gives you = -4.79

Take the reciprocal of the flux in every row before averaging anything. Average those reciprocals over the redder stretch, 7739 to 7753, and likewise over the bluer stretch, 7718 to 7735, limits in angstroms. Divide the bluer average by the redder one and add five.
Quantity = 6.05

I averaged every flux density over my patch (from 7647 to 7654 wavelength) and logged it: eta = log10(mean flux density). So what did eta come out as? 1.085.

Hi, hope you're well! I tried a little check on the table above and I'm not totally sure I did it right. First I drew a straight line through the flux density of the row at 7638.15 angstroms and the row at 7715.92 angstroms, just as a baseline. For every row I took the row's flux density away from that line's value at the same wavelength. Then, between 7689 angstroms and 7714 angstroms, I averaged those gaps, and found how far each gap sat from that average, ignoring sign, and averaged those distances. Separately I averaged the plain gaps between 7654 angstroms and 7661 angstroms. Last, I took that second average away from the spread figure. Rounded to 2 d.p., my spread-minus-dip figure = 0.46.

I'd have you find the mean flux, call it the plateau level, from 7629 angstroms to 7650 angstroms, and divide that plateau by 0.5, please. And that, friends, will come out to 23.7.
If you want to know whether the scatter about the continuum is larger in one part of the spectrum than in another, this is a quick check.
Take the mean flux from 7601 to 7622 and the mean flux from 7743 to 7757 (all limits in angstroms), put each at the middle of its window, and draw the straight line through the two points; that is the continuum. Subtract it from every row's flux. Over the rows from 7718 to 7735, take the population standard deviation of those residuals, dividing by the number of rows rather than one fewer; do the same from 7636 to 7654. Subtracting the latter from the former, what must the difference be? 0.2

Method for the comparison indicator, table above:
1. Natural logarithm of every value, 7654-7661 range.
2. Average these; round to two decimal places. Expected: 2.52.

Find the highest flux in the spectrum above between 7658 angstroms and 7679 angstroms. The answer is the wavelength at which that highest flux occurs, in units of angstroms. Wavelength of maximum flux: 7662.81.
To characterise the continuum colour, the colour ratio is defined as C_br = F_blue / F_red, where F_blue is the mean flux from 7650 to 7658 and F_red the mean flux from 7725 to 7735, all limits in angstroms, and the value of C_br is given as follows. 1.02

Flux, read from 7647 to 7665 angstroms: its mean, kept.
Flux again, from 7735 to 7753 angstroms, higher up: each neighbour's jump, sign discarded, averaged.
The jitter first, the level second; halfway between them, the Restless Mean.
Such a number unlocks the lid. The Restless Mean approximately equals 6.33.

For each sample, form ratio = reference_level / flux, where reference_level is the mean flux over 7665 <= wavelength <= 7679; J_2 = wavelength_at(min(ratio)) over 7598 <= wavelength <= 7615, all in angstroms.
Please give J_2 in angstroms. 7603.05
